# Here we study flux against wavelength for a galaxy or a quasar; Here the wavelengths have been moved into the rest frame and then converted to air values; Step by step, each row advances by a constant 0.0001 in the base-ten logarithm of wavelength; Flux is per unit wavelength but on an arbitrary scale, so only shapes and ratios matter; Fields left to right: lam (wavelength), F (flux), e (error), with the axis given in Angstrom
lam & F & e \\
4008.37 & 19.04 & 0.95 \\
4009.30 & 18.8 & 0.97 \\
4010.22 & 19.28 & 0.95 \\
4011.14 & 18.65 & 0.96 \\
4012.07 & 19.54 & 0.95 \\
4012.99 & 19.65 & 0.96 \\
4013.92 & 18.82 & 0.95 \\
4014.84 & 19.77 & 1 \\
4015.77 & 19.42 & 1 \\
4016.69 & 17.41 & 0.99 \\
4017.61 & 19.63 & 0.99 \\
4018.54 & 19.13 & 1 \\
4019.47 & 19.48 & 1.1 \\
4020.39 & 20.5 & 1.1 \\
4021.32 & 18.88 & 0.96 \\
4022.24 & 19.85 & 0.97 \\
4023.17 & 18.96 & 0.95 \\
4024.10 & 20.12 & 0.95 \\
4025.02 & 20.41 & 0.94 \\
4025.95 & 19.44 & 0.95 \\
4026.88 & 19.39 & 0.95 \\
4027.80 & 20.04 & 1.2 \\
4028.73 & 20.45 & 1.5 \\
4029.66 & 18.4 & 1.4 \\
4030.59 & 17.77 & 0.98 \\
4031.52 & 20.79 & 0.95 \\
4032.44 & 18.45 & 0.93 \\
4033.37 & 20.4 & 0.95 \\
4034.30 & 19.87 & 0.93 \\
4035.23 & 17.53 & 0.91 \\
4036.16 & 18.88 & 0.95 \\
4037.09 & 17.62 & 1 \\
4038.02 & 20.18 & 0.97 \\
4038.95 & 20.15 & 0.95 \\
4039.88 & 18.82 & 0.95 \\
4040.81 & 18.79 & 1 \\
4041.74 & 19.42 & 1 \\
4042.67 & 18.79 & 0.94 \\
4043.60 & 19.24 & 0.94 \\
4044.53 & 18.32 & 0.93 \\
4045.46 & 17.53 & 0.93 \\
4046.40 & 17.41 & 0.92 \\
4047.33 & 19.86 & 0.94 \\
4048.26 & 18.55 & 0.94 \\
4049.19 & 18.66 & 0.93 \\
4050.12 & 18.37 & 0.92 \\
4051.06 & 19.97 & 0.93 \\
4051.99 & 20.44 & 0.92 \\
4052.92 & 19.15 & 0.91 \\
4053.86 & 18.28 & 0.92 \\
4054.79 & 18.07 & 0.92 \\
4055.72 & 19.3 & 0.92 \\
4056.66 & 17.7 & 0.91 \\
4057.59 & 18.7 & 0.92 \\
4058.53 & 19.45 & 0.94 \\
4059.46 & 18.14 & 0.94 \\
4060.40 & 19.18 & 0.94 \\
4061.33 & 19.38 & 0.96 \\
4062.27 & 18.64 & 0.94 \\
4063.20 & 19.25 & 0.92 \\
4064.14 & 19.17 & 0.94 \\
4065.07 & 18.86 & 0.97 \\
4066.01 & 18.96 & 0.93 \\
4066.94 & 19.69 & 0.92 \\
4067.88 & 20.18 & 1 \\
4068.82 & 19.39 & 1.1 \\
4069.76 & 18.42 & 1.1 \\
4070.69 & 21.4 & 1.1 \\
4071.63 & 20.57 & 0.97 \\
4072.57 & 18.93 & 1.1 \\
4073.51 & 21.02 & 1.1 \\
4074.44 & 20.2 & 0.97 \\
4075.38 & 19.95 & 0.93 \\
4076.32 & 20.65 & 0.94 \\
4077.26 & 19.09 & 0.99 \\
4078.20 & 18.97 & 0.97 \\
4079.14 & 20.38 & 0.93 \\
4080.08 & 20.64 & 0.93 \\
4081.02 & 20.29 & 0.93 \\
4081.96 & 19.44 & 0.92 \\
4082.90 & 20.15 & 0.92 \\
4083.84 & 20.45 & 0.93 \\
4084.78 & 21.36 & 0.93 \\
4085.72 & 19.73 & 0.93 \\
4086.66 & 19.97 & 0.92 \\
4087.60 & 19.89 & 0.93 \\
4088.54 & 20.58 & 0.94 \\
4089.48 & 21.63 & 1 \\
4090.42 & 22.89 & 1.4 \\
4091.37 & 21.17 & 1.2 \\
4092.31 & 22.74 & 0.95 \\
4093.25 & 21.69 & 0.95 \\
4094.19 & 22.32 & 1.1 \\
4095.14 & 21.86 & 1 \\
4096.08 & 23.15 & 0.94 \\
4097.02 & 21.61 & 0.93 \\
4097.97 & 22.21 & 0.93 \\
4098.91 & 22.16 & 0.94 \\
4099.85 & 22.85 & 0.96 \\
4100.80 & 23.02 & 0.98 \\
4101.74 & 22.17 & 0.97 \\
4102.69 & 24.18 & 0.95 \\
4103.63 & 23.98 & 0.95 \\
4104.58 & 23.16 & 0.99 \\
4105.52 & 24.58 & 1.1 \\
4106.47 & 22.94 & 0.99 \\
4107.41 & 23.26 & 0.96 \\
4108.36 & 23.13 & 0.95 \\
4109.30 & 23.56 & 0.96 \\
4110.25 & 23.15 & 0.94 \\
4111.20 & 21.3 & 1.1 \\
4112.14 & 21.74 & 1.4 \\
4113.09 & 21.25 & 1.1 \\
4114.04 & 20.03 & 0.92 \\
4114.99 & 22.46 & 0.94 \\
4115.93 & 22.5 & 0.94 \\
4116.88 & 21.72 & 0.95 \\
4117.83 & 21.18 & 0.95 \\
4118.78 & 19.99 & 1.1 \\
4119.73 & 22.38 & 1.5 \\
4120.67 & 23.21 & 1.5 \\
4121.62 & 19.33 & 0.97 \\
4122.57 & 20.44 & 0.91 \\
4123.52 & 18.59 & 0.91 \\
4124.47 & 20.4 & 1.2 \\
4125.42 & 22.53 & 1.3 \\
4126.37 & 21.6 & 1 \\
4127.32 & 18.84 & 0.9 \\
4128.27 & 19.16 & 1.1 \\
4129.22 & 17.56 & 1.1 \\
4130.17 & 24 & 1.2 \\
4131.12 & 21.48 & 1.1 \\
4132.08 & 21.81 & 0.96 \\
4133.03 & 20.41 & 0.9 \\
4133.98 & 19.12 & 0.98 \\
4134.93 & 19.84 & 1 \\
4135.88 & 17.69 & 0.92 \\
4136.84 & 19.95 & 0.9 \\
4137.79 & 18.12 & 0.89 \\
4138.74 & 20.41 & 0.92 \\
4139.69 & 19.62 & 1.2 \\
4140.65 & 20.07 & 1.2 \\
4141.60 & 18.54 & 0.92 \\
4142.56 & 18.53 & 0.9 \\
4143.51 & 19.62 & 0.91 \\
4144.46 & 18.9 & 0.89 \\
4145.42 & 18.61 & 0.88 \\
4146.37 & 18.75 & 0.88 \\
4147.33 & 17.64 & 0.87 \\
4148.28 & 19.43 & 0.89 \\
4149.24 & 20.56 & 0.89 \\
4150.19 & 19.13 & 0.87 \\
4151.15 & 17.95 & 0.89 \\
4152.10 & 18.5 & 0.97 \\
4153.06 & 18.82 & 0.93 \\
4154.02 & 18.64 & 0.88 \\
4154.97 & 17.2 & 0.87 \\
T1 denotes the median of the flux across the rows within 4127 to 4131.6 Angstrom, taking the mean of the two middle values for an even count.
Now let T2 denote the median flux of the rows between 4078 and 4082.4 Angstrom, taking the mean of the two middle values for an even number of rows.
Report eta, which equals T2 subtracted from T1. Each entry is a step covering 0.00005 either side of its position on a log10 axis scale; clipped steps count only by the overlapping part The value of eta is -1.1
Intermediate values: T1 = 19.2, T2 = 20.3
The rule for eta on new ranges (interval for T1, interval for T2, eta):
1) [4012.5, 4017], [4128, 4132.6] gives -2.1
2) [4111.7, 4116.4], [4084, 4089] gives 1.8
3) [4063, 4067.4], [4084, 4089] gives -0.8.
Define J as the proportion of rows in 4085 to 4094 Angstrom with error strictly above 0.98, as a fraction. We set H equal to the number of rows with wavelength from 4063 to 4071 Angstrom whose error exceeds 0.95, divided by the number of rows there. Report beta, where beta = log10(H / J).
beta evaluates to 0.22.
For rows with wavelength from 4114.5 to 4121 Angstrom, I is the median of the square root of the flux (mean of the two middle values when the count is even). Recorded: 4.73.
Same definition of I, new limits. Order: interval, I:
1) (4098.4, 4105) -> 4.80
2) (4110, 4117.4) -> 4.66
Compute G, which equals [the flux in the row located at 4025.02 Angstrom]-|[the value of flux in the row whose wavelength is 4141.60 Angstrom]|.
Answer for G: 1.9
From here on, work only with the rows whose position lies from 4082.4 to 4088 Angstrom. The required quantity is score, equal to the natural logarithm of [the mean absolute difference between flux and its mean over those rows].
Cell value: -0.8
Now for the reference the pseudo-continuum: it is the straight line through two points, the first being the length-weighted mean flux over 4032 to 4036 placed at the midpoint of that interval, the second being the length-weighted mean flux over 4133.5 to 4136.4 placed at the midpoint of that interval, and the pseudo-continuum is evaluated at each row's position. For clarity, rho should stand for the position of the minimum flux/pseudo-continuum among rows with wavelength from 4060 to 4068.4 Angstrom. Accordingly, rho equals 4062.27 Angstrom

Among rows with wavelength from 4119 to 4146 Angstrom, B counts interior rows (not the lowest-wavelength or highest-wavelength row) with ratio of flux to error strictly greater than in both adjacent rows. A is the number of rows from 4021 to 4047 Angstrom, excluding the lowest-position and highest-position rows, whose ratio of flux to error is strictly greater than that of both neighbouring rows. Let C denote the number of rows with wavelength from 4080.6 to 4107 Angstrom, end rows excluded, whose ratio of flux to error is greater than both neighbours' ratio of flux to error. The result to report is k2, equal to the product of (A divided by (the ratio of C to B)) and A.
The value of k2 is 49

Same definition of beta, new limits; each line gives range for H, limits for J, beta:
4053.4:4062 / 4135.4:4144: -0.30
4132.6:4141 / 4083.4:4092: 0.12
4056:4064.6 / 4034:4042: -0.48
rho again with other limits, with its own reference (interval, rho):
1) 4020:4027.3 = 4021.32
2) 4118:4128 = 4123.52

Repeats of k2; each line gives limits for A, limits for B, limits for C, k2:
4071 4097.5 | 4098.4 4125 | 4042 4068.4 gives 27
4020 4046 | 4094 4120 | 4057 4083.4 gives 42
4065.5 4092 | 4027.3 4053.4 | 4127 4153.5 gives 49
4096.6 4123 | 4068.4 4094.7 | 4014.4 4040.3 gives 25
